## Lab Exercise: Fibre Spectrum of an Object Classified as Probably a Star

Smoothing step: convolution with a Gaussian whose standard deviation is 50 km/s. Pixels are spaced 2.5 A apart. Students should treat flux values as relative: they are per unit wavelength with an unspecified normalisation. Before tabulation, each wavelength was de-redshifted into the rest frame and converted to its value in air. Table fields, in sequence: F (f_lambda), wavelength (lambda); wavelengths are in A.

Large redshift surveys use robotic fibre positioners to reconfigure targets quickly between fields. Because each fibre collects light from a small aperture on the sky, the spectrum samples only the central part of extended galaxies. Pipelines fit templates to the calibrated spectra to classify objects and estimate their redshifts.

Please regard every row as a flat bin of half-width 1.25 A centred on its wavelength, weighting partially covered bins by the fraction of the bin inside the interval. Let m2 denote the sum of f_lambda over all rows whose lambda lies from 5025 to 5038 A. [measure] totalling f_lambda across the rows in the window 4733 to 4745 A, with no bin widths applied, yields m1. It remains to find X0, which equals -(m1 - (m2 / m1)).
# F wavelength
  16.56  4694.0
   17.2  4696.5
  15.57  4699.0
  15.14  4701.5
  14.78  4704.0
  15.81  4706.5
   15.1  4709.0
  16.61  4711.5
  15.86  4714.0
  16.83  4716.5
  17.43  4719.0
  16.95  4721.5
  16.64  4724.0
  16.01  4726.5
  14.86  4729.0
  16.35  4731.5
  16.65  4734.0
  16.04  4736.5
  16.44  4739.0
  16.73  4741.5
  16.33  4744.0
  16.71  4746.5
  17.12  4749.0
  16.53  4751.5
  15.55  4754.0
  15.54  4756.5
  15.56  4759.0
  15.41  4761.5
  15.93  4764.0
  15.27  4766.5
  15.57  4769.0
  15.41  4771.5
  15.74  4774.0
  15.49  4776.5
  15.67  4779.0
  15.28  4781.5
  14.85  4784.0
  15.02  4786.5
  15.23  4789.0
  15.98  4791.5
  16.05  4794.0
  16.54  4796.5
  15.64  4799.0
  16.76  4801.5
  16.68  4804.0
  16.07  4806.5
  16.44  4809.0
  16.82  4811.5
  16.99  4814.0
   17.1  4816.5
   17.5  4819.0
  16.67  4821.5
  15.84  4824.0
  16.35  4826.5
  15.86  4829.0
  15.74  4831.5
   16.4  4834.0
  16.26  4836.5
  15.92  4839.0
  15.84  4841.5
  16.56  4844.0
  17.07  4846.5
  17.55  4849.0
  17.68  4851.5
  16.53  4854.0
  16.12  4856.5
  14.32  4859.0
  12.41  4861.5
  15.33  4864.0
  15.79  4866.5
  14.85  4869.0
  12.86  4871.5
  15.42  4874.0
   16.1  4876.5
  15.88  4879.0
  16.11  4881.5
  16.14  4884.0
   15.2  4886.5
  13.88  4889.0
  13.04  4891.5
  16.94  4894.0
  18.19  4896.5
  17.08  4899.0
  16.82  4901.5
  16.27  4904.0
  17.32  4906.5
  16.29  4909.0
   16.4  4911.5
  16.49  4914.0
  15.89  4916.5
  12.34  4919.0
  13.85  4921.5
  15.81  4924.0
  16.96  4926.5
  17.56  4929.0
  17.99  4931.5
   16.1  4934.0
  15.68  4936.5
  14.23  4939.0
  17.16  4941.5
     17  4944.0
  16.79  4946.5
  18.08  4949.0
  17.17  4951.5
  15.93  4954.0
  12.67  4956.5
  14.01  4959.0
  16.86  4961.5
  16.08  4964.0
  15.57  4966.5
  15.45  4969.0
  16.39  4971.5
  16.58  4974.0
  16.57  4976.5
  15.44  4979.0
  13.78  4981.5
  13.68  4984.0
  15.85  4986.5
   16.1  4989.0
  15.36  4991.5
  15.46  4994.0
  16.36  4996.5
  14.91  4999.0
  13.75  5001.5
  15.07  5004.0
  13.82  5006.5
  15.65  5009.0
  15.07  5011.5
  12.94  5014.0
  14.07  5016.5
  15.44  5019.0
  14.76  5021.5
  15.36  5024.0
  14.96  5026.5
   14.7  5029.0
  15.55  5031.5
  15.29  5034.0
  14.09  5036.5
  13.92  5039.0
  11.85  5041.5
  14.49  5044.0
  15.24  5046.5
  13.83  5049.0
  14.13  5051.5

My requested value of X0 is -81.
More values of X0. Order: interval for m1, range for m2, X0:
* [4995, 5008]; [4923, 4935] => -73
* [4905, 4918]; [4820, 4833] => -81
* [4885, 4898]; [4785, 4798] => -76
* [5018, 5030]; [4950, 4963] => -74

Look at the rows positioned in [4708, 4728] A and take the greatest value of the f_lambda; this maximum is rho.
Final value 17.43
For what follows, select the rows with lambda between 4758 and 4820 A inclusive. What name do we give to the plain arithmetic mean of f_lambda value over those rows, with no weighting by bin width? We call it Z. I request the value 16.0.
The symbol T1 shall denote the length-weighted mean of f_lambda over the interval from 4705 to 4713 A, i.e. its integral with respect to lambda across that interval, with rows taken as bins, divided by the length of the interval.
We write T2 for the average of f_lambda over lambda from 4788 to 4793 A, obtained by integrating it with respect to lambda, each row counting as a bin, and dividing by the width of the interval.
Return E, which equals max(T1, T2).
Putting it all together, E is 15.8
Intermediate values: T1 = 15.8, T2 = 15.6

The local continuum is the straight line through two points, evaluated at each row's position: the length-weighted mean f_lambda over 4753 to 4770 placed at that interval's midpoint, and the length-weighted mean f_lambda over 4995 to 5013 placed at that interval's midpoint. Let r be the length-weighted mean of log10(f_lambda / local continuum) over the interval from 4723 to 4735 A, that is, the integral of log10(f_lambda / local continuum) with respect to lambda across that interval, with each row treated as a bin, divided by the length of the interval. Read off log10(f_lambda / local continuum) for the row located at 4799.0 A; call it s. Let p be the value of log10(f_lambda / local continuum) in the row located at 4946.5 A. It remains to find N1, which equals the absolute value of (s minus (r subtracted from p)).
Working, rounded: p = 0.047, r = 0.012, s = 0.01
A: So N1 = 0.030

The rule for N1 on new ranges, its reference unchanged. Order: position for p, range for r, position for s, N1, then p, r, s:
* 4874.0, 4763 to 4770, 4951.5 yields 0.054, 0.005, 0.001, 0.06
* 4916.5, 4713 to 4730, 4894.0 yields 0.046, 0.021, 0.020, 0.05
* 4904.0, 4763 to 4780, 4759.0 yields 0.028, 0.030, 0.002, 0.00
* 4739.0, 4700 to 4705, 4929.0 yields 0.023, 0.023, -0.020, 0.07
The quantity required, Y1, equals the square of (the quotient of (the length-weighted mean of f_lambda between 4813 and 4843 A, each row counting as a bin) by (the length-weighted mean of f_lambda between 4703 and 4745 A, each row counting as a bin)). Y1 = 1.02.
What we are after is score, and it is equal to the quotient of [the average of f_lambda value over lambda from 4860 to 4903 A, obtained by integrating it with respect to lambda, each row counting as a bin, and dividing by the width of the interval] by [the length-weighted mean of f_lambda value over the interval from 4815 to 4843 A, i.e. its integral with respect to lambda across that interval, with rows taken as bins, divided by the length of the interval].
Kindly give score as 0.944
